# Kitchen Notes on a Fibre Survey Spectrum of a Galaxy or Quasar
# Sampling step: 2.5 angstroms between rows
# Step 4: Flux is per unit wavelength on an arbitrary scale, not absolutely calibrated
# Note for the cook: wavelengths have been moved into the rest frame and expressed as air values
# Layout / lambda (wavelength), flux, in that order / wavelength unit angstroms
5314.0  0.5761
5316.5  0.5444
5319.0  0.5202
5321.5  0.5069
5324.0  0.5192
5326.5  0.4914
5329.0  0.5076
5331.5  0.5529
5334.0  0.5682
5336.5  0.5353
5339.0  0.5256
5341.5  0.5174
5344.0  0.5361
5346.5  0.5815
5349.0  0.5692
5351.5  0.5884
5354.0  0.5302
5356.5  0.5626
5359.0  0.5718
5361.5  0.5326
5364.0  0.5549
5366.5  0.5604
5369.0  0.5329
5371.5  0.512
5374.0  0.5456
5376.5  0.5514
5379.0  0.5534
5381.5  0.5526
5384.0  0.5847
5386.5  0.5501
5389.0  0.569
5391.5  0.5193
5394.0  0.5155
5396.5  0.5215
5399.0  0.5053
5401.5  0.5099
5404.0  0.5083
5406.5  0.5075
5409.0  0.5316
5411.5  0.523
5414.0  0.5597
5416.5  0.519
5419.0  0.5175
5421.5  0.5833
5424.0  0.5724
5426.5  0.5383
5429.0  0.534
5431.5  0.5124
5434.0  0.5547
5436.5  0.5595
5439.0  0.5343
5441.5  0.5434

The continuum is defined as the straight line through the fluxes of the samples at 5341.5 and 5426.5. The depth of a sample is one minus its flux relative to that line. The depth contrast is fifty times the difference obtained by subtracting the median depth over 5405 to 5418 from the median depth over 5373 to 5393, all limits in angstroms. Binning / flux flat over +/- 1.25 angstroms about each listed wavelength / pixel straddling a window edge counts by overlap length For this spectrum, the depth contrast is -3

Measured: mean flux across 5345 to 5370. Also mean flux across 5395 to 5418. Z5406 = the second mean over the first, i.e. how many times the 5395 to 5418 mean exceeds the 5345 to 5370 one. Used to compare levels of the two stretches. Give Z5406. 0.932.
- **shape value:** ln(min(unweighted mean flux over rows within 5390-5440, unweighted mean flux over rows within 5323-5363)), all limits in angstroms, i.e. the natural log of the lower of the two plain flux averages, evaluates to -0.632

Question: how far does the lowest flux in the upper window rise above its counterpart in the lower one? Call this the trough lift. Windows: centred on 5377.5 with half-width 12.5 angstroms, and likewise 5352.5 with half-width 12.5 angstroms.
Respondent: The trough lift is -0.005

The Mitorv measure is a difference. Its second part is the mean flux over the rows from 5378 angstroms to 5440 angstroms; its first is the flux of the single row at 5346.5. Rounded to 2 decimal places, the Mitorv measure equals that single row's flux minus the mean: 0.04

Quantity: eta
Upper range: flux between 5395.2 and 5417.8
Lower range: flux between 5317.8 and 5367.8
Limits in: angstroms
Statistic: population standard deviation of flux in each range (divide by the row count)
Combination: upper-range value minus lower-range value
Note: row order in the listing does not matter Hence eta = -0.011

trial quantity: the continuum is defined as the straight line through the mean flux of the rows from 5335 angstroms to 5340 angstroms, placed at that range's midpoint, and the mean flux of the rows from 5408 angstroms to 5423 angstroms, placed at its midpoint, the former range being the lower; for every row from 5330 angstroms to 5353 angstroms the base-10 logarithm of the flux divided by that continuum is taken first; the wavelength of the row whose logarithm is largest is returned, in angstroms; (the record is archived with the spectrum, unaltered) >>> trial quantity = 5351.5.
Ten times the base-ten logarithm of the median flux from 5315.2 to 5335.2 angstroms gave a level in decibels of -2.84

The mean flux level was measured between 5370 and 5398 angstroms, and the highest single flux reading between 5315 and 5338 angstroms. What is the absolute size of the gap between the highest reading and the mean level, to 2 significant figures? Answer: 0.025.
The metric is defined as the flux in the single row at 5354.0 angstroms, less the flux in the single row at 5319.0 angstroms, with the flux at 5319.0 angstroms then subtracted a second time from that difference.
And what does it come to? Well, -0.51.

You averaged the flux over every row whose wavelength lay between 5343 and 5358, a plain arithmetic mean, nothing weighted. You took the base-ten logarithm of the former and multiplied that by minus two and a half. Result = 0.63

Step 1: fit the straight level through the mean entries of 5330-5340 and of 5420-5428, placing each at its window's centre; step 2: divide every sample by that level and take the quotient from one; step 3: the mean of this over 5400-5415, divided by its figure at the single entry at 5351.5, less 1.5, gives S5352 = -2.4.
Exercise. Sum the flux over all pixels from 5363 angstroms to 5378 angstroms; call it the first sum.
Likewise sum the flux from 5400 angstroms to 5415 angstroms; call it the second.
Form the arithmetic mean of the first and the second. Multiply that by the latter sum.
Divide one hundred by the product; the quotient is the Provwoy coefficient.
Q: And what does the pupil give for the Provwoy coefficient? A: 10.0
